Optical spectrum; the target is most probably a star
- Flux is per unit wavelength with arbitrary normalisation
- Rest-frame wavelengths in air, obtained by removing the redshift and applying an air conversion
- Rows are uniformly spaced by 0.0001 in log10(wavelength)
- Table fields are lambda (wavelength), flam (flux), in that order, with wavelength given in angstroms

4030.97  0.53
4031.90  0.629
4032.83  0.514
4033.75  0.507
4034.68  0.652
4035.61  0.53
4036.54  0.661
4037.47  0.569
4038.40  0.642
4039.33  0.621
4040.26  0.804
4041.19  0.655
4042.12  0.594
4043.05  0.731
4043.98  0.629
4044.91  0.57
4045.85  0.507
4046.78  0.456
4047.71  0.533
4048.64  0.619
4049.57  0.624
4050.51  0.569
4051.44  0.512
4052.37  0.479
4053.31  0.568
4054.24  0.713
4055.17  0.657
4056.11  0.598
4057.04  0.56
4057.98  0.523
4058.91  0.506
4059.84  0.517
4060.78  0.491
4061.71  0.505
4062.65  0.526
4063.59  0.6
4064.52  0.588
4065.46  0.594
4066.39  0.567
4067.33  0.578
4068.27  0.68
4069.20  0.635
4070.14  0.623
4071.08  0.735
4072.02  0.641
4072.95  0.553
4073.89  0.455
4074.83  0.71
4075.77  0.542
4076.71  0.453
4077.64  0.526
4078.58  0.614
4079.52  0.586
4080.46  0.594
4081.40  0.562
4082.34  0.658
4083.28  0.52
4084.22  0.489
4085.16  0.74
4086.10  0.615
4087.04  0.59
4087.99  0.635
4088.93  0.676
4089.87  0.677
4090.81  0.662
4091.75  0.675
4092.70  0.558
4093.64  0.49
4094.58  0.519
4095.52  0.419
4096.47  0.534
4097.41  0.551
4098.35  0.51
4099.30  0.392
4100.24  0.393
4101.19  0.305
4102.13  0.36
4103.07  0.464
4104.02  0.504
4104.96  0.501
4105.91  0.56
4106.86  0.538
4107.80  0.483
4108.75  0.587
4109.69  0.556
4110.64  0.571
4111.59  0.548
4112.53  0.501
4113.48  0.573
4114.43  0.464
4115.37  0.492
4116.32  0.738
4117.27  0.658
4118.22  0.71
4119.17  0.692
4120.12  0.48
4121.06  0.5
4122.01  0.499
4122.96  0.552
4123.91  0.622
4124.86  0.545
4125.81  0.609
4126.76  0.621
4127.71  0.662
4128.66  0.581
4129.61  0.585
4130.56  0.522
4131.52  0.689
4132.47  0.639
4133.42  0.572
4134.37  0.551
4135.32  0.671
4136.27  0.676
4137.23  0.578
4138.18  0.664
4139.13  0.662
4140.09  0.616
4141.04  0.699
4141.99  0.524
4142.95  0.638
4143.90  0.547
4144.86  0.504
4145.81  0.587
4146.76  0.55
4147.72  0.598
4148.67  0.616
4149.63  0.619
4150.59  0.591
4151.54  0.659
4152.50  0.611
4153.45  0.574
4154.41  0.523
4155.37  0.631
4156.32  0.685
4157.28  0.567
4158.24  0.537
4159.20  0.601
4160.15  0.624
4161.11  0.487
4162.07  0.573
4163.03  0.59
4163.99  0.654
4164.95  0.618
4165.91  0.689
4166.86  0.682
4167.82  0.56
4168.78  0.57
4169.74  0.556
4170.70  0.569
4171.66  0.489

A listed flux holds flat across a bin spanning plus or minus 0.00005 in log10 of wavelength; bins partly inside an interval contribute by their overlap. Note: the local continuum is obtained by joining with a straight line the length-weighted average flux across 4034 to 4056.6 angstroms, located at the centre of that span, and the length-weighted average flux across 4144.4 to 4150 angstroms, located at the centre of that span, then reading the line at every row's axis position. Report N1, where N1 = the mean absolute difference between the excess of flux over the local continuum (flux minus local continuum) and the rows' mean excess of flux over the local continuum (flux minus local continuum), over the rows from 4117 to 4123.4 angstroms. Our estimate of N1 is 0.087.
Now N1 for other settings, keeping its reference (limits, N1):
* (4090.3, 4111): 0.068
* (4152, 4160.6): 0.040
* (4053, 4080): 0.058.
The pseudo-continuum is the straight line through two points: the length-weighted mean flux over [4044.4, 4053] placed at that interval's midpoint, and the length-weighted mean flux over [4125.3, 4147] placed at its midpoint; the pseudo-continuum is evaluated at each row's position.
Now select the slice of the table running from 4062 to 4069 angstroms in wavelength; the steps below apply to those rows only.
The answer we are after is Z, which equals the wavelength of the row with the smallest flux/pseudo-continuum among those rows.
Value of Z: 4062.65 angstroms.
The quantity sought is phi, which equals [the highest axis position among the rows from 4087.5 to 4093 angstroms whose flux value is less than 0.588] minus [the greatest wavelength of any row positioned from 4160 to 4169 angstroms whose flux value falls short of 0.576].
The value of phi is -76.1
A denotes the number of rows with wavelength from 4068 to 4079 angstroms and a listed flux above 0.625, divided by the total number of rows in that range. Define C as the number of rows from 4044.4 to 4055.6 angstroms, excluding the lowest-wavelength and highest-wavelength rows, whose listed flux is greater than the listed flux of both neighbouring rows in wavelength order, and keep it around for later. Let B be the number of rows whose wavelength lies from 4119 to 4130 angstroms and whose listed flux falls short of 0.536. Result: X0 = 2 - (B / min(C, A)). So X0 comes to -5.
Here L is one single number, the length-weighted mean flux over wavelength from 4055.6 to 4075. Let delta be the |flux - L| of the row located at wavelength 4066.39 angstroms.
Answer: 0.01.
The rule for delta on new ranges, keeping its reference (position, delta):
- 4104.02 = 0.07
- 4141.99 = 0.05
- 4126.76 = 0.04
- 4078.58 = 0.04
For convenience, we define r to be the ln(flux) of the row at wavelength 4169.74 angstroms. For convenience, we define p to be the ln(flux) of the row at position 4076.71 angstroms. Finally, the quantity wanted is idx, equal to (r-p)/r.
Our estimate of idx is -0.3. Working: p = -0.79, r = -0.59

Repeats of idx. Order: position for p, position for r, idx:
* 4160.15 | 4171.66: 0.3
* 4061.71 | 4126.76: -0.4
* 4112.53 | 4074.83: -1.0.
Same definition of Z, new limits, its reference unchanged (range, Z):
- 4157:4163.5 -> 4161.11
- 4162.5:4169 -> 4167.82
